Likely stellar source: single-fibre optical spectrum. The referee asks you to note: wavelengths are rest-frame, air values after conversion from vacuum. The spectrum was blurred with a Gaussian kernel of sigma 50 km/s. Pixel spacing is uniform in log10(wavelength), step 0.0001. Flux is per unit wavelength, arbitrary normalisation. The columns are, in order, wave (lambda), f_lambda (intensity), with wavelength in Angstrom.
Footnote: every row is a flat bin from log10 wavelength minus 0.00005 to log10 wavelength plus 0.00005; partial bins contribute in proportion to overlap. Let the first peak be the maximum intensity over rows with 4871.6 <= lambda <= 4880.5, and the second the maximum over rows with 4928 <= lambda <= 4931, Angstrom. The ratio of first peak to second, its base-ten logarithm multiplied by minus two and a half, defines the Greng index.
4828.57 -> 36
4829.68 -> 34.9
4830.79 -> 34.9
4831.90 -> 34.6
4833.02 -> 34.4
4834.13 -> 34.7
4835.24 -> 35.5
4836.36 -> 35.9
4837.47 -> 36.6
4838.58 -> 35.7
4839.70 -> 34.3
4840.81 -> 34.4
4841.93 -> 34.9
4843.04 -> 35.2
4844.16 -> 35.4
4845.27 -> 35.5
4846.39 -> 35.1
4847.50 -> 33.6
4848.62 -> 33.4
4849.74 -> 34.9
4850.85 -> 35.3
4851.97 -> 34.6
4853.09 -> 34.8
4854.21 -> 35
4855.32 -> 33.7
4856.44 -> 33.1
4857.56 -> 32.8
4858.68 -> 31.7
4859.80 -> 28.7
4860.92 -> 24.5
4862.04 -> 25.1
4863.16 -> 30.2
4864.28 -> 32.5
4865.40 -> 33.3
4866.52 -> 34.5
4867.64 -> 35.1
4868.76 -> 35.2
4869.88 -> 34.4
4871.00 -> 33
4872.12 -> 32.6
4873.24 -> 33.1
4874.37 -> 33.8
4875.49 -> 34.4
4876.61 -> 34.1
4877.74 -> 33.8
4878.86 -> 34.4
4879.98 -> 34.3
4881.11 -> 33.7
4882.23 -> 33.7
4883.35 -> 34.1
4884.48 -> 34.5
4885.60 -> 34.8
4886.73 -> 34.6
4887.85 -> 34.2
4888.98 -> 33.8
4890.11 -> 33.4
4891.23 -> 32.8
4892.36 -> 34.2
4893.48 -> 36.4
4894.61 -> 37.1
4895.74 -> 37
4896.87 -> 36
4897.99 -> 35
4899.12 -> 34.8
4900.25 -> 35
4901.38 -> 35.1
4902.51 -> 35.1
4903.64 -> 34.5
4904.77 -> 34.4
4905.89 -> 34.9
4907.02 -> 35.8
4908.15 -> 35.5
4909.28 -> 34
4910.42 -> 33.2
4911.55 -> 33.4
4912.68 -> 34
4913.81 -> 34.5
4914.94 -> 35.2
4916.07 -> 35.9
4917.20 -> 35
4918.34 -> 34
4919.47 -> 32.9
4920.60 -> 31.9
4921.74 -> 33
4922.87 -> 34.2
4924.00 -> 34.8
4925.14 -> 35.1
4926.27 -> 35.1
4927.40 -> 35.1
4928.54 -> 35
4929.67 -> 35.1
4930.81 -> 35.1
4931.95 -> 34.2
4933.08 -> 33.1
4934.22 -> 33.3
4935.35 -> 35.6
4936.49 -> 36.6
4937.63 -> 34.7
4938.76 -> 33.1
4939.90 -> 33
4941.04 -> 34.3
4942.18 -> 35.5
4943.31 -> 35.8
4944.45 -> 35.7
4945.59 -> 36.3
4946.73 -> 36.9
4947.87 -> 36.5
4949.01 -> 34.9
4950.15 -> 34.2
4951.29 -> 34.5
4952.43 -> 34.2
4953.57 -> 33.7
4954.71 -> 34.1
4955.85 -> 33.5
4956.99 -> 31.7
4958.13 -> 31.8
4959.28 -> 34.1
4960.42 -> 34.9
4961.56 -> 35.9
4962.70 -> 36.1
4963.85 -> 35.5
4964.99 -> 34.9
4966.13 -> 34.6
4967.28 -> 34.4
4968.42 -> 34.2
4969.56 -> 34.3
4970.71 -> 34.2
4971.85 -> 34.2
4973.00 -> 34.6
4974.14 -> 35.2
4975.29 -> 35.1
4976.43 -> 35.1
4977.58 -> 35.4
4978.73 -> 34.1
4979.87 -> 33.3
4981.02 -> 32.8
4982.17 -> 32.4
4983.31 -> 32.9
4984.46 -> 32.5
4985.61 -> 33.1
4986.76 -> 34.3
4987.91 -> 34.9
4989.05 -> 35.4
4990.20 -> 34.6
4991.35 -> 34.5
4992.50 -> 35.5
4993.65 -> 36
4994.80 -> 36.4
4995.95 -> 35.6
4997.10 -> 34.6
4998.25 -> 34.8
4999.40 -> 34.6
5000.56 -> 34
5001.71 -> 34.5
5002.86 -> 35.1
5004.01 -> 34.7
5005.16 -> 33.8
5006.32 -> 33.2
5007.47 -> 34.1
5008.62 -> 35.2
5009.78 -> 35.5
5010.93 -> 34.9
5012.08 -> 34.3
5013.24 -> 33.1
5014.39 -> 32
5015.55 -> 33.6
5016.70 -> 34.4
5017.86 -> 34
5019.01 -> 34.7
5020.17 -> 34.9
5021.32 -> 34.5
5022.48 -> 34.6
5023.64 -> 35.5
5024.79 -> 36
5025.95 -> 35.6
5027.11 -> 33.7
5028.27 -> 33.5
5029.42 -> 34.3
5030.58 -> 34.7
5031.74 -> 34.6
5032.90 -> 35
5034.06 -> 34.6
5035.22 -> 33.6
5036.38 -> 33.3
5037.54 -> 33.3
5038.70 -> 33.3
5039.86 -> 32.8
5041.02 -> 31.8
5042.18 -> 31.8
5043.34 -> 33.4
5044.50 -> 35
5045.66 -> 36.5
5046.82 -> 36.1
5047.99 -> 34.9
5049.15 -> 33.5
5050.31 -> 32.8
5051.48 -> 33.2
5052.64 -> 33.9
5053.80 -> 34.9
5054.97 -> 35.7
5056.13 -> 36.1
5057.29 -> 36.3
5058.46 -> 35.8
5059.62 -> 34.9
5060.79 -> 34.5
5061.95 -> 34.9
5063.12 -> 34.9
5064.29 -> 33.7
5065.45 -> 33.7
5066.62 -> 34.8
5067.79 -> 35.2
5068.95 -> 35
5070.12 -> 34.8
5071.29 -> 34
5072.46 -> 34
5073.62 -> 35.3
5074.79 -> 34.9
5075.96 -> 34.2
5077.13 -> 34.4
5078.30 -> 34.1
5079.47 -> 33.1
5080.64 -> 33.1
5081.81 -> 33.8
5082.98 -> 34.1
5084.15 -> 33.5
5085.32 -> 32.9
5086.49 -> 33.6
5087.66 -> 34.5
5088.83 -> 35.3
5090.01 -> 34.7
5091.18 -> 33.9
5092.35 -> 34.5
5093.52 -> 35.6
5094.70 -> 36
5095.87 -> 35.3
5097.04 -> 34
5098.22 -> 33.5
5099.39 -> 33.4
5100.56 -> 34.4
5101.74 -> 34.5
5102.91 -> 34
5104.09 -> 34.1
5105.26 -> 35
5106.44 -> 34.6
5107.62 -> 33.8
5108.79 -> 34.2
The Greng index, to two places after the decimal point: 0.02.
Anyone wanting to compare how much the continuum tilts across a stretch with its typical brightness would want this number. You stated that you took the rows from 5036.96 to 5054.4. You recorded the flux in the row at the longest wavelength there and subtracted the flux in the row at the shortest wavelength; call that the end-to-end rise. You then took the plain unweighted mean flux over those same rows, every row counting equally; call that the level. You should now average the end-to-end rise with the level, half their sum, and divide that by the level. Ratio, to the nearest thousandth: 0.524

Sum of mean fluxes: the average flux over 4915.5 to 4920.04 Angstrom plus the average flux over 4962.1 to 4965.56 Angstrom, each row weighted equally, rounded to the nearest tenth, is 70.0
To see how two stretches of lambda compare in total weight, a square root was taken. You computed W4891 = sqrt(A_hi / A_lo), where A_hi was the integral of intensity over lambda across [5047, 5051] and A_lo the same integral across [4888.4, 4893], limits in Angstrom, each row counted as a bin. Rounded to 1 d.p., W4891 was 0.9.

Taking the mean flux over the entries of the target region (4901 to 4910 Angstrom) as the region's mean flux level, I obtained 34.9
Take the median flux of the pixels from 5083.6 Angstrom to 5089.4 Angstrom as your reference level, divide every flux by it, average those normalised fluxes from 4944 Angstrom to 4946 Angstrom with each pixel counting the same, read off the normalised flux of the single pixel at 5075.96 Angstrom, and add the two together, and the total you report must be 2.09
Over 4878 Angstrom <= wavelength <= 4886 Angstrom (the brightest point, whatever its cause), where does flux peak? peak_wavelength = 4885.60 Angstrom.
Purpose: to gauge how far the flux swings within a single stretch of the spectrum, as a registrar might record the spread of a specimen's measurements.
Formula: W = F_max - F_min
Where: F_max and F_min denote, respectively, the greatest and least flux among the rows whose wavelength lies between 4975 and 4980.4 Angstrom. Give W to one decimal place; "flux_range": 2.1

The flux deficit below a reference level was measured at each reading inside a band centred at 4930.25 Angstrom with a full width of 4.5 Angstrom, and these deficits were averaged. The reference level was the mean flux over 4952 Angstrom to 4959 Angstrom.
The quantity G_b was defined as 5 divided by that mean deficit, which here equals -3.0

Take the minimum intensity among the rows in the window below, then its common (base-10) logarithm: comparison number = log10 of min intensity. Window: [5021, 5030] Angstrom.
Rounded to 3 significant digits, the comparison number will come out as 1.53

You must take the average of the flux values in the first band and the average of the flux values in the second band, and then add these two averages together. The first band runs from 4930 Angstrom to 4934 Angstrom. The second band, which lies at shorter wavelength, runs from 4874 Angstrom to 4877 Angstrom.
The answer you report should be 68.2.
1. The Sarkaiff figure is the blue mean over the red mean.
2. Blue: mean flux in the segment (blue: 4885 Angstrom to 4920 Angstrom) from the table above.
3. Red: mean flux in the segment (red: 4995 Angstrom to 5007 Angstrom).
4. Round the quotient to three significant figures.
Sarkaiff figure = 1.01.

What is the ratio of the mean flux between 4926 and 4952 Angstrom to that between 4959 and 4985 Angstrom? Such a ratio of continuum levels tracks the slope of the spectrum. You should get 1.02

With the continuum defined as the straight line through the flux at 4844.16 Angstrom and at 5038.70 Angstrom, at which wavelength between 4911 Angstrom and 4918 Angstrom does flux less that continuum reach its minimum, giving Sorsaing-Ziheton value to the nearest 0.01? 4911.55 Angstrom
